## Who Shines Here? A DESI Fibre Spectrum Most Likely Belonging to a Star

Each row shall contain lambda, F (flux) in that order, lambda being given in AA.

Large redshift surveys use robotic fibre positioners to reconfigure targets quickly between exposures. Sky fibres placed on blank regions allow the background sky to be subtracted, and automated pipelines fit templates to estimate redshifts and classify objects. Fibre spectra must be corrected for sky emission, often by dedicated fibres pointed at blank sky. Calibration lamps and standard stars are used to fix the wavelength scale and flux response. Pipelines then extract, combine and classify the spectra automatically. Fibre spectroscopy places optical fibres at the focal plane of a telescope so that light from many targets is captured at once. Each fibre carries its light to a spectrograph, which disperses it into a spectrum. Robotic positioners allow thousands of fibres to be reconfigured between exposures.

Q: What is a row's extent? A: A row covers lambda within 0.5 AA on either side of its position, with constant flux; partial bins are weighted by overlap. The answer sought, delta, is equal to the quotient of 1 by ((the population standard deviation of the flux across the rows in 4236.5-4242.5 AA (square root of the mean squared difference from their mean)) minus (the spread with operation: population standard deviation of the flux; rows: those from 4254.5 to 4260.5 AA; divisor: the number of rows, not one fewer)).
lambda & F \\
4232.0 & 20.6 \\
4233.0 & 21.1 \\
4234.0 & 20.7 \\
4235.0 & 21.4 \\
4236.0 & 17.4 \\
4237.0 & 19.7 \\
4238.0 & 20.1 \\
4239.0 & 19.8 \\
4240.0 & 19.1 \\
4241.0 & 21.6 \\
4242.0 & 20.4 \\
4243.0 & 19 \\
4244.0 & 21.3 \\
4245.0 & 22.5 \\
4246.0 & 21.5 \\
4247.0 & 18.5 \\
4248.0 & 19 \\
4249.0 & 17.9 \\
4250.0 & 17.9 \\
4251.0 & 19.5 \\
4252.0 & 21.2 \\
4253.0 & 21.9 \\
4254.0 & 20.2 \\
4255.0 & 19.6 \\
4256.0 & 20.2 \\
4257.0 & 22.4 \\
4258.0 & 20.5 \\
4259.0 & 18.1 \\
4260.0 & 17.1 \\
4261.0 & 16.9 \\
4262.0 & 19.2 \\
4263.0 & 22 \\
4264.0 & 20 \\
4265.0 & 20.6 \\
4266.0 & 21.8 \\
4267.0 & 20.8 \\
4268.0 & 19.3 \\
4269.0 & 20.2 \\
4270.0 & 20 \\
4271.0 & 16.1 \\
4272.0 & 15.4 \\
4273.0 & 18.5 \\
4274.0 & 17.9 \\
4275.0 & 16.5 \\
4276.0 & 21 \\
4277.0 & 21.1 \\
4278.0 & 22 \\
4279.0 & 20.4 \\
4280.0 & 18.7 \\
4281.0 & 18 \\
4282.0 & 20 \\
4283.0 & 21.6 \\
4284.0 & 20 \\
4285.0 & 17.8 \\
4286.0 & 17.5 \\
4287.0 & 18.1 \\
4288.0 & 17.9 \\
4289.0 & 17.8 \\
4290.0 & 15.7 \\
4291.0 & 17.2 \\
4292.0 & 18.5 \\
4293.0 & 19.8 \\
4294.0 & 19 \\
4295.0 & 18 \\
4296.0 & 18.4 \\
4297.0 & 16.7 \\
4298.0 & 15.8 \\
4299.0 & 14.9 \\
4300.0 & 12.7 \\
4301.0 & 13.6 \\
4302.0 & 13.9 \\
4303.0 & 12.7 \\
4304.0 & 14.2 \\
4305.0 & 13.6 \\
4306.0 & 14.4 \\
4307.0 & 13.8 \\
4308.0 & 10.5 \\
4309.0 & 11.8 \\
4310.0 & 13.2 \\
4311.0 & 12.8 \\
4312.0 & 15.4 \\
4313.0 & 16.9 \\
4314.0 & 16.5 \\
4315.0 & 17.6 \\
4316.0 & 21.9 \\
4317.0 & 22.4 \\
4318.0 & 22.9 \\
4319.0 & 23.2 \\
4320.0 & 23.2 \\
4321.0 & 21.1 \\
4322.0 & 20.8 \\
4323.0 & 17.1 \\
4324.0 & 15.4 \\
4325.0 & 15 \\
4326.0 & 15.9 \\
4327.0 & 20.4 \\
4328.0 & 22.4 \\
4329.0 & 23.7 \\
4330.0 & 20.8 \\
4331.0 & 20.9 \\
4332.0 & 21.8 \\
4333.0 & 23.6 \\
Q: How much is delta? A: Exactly -1.1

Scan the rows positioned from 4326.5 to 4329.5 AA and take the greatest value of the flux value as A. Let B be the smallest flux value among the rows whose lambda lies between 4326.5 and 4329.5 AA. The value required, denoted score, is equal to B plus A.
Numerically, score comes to 44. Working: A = 23.7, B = 20.4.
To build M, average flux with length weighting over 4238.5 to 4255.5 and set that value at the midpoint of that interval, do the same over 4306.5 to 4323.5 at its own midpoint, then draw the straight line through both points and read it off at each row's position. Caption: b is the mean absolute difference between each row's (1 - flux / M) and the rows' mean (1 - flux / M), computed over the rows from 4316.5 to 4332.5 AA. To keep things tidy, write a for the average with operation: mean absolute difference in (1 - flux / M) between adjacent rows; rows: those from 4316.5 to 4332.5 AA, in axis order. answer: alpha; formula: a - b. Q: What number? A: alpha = -0.05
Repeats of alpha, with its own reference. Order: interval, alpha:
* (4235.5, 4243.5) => 0.02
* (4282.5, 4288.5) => -0.02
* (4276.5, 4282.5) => 0.01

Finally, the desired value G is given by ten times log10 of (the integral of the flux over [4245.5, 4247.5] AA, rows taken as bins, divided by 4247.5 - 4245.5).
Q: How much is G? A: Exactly 13.0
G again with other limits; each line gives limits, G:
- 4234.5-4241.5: 13.0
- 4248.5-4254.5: 13.0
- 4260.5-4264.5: 12.9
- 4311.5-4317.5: 12.7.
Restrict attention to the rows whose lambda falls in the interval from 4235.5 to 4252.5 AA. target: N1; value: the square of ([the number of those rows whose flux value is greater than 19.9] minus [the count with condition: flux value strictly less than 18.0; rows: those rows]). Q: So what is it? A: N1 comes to 16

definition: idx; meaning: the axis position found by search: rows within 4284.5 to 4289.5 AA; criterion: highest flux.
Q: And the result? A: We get 4287.0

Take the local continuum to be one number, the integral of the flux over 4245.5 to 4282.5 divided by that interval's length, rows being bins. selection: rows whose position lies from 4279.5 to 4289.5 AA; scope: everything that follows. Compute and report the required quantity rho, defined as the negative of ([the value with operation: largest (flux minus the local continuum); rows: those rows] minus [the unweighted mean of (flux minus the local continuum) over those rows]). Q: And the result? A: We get -2.86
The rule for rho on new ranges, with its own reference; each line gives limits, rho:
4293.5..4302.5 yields -3.11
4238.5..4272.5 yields -2.75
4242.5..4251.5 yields -2.82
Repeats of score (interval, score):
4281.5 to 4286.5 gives 39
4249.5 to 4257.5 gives 40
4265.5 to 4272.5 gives 37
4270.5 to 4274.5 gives 34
